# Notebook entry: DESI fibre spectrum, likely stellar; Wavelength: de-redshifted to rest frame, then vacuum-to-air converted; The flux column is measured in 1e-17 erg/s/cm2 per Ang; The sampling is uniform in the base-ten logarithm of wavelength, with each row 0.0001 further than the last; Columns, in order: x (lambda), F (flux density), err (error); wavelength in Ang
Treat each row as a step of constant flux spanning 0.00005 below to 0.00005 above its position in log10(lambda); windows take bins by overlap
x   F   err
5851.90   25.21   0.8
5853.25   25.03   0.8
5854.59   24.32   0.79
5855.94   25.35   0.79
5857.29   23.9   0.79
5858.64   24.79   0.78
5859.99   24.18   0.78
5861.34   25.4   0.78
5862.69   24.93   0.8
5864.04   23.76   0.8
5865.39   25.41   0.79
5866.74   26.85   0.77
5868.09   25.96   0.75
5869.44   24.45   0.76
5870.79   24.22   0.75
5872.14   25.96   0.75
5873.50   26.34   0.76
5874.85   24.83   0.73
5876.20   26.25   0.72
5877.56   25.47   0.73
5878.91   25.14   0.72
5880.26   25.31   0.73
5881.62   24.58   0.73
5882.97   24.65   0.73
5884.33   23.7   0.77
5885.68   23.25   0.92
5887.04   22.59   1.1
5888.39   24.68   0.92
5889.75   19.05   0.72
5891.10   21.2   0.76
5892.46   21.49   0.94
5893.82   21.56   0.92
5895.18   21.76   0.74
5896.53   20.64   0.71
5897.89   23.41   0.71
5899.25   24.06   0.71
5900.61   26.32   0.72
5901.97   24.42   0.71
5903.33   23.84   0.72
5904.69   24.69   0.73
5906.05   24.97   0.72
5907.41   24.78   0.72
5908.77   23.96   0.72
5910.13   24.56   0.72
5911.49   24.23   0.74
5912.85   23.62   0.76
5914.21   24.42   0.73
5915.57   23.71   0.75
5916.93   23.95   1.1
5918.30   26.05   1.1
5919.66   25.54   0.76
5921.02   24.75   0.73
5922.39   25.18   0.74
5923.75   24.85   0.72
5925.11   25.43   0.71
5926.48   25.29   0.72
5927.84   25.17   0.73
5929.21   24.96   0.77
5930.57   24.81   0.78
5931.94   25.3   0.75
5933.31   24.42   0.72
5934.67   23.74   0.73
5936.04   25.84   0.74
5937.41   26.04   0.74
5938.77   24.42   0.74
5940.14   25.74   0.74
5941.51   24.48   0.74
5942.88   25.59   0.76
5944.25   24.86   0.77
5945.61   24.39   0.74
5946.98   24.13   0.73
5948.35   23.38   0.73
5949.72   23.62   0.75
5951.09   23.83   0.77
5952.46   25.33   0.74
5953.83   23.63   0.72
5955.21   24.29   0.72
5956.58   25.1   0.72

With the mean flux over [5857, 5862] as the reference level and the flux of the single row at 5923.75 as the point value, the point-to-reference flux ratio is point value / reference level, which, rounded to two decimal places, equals 1.01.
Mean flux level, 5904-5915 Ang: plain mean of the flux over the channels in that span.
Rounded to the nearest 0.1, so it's 24.4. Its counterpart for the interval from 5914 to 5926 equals 24.9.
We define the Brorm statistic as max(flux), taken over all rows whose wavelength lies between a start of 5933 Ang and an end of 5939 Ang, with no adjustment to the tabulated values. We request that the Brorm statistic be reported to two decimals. 26.04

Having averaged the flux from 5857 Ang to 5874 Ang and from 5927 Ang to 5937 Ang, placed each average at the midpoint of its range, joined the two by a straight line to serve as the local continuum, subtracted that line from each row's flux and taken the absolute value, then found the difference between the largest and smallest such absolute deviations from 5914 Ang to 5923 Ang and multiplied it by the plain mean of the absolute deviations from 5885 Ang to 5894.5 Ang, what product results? 3.2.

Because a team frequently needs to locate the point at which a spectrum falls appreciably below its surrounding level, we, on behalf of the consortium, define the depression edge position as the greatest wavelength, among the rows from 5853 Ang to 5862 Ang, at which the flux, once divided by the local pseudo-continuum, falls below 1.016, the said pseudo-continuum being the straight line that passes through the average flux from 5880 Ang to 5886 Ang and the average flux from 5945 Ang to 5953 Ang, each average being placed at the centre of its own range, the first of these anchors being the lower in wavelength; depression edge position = 5859.99 Ang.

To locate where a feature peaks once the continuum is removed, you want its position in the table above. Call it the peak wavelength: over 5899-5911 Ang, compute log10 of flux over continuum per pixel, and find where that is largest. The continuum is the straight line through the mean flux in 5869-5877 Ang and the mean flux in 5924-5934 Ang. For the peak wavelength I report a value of 5900.61 Ang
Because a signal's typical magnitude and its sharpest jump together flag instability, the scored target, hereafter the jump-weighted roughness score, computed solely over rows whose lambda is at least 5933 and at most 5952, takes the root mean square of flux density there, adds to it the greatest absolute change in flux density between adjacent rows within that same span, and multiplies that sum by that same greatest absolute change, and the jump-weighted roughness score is 56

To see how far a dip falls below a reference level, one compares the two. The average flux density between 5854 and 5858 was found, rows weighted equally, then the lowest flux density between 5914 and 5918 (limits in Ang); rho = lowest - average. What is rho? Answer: -0.8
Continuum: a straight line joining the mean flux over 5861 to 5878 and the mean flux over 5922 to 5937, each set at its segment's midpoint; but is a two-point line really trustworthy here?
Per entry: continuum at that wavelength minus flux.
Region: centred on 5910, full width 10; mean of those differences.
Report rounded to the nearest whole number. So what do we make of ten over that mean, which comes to 13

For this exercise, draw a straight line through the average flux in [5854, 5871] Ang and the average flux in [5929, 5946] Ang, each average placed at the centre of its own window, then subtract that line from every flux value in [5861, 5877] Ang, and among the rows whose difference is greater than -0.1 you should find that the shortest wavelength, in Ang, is 5861.34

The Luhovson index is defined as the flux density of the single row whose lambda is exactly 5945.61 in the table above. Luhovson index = 24.39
